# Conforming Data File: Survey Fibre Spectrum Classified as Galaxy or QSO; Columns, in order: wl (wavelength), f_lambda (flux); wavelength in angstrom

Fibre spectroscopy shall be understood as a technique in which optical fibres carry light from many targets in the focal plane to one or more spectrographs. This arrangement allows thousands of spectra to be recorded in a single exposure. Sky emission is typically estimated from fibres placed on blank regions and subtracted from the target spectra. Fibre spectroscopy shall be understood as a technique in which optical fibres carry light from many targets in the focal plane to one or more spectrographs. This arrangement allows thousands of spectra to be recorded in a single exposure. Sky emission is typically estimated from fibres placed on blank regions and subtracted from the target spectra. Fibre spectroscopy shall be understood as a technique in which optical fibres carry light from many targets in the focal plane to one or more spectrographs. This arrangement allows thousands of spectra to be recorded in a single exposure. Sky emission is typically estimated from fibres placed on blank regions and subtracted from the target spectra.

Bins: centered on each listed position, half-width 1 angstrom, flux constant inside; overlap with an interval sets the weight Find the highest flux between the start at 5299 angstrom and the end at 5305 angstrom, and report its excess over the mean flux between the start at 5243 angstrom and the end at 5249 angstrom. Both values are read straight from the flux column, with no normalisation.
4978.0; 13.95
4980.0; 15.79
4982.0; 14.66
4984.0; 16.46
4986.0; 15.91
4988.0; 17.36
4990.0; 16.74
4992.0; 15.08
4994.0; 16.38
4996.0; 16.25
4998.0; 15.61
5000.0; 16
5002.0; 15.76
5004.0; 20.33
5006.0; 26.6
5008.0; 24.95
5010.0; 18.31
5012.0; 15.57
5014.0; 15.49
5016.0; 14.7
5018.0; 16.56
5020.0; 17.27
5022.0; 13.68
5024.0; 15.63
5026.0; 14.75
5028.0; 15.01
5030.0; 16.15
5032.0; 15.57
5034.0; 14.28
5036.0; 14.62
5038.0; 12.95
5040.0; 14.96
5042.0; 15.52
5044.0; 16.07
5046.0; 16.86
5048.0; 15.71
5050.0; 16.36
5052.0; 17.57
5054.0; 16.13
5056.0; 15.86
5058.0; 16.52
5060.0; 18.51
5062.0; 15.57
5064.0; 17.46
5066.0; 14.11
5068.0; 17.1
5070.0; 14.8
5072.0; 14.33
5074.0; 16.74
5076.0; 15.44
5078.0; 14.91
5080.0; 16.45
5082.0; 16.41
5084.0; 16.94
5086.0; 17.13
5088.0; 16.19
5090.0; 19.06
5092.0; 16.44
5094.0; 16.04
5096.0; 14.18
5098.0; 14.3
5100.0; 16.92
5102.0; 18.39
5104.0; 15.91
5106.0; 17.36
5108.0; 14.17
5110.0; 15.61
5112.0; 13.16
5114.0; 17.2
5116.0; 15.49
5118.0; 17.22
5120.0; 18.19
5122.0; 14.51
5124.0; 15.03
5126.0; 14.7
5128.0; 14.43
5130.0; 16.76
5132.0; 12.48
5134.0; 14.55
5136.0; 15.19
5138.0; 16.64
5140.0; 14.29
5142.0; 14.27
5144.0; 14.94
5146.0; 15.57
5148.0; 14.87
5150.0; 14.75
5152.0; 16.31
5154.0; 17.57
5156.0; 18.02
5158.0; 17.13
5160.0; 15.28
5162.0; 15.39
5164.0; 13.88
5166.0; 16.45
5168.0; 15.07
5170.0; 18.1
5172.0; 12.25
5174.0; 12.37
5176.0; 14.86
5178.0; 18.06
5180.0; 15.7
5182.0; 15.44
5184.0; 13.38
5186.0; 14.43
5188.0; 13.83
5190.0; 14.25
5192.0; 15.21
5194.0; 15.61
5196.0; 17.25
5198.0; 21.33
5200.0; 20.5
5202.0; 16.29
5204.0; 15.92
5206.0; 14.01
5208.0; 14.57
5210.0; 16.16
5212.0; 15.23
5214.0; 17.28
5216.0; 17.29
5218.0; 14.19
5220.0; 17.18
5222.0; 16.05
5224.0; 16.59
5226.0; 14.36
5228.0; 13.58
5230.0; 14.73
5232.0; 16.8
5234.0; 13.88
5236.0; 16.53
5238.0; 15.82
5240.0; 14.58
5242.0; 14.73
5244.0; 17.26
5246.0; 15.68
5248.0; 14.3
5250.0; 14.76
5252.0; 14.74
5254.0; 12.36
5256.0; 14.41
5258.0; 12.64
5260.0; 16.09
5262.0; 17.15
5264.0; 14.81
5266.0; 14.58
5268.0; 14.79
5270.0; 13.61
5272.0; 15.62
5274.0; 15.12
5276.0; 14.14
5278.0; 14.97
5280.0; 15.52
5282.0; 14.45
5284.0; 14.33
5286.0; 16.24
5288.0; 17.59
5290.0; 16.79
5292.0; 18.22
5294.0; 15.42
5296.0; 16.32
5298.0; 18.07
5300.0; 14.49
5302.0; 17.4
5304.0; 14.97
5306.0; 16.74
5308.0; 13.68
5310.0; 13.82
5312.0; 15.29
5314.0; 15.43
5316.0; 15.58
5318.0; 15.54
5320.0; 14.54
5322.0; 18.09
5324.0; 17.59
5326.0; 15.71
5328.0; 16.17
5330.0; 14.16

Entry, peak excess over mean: 1.7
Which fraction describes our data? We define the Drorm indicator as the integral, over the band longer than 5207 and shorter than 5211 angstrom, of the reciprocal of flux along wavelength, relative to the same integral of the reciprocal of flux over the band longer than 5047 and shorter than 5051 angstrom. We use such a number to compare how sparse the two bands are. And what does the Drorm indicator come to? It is 1.05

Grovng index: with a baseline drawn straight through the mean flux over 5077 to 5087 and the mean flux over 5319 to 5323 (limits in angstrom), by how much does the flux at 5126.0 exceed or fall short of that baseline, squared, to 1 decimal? 2.7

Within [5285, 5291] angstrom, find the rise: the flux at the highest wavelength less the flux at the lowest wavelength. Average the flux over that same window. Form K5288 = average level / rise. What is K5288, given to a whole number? 31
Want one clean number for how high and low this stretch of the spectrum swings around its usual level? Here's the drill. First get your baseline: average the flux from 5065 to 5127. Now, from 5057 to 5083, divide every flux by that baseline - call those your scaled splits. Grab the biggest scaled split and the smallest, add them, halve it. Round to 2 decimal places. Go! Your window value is 1.02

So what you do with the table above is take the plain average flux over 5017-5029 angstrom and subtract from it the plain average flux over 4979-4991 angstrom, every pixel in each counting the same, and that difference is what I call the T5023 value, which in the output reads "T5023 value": -0.7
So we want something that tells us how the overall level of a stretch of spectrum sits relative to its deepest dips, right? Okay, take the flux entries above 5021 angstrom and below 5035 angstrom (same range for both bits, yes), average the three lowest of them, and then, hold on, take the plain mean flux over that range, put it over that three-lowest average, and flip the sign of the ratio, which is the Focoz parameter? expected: -1.05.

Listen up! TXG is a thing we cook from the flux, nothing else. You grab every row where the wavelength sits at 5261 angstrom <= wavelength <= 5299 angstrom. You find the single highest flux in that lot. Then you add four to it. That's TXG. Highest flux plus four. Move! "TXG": 22.2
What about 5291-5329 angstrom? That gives 22.2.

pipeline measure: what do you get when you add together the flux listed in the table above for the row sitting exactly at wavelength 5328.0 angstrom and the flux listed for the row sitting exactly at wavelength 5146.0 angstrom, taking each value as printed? 31.7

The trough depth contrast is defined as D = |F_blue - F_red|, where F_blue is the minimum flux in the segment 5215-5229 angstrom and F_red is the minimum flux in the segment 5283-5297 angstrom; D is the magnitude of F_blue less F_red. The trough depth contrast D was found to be 0.75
